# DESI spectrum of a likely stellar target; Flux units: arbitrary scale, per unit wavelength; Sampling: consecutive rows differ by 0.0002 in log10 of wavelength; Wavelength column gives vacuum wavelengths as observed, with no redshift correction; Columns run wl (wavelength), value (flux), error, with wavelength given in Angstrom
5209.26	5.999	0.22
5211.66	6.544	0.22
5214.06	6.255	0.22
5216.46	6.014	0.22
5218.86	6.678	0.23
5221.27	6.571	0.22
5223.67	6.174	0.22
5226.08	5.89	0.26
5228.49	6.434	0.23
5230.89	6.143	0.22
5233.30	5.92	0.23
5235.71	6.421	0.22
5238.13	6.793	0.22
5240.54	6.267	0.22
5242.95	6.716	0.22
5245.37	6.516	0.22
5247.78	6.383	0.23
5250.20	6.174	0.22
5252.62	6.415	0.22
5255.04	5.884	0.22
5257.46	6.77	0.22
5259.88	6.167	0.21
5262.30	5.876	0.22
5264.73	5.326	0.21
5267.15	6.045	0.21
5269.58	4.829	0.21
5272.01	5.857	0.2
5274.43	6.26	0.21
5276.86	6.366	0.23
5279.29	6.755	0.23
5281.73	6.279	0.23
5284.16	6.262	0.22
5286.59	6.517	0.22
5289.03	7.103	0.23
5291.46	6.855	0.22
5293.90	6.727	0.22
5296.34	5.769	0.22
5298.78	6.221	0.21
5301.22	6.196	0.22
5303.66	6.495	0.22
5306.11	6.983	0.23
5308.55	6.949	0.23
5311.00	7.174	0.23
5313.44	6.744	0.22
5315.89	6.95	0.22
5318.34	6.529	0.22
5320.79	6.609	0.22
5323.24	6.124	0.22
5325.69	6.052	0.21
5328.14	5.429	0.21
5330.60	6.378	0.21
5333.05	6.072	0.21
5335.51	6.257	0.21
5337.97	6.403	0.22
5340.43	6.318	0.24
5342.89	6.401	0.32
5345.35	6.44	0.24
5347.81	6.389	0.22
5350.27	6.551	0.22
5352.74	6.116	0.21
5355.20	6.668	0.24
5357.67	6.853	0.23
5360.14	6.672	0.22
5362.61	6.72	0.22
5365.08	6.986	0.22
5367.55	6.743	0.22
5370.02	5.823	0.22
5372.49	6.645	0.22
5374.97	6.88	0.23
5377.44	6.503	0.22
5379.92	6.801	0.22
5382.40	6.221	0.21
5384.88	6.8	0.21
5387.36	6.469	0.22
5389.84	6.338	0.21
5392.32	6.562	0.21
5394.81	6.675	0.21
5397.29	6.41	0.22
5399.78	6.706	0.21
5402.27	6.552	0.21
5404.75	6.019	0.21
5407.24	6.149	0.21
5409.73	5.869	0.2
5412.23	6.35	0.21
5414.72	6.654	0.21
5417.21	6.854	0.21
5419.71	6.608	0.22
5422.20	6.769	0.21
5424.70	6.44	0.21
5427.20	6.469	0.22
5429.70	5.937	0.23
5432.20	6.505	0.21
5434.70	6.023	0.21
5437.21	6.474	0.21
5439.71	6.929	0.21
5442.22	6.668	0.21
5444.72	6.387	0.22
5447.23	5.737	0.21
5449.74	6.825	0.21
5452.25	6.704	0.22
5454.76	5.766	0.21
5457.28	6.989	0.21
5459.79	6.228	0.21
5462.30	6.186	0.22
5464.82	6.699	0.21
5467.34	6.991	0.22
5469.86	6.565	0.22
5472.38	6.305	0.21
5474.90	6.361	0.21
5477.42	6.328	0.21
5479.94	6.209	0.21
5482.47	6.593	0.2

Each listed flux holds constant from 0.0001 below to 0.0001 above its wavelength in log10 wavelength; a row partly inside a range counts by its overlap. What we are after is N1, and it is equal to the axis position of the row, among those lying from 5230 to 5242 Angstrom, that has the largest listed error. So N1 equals 5233.30 Angstrom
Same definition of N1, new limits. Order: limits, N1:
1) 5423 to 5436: 5429.70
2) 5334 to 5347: 5342.89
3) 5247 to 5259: 5247.78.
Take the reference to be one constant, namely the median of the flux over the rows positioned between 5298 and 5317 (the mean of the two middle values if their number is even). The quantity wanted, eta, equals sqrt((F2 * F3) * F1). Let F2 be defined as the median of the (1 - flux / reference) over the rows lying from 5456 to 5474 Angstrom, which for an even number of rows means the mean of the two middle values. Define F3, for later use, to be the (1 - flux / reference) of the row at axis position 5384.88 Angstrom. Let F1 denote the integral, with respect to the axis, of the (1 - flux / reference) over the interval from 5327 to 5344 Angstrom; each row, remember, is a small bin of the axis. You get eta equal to 0.021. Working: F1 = 1.6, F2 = 0.041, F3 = 0.01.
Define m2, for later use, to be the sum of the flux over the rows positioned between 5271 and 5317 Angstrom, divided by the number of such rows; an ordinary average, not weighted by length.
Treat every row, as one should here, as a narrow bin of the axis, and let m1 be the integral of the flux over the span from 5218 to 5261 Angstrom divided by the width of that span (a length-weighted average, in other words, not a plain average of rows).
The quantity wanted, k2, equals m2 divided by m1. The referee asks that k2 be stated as 1.03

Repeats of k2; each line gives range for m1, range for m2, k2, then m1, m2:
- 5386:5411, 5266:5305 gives 0.99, 6.38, 6.28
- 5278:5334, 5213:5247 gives 0.98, 6.49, 6.34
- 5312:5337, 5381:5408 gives 1.02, 6.32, 6.45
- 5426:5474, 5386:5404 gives 1.01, 6.44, 6.53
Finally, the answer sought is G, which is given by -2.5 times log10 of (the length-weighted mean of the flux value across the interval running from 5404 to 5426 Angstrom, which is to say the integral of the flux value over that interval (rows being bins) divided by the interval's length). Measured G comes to -2.02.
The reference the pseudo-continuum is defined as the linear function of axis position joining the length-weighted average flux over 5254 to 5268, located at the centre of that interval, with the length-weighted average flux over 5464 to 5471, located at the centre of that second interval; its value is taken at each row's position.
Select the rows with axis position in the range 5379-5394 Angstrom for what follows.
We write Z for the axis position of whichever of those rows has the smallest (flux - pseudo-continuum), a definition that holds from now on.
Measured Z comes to 5382.40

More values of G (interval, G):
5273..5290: -2.03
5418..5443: -2.03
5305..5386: -2.04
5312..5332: -2.01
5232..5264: -2.00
